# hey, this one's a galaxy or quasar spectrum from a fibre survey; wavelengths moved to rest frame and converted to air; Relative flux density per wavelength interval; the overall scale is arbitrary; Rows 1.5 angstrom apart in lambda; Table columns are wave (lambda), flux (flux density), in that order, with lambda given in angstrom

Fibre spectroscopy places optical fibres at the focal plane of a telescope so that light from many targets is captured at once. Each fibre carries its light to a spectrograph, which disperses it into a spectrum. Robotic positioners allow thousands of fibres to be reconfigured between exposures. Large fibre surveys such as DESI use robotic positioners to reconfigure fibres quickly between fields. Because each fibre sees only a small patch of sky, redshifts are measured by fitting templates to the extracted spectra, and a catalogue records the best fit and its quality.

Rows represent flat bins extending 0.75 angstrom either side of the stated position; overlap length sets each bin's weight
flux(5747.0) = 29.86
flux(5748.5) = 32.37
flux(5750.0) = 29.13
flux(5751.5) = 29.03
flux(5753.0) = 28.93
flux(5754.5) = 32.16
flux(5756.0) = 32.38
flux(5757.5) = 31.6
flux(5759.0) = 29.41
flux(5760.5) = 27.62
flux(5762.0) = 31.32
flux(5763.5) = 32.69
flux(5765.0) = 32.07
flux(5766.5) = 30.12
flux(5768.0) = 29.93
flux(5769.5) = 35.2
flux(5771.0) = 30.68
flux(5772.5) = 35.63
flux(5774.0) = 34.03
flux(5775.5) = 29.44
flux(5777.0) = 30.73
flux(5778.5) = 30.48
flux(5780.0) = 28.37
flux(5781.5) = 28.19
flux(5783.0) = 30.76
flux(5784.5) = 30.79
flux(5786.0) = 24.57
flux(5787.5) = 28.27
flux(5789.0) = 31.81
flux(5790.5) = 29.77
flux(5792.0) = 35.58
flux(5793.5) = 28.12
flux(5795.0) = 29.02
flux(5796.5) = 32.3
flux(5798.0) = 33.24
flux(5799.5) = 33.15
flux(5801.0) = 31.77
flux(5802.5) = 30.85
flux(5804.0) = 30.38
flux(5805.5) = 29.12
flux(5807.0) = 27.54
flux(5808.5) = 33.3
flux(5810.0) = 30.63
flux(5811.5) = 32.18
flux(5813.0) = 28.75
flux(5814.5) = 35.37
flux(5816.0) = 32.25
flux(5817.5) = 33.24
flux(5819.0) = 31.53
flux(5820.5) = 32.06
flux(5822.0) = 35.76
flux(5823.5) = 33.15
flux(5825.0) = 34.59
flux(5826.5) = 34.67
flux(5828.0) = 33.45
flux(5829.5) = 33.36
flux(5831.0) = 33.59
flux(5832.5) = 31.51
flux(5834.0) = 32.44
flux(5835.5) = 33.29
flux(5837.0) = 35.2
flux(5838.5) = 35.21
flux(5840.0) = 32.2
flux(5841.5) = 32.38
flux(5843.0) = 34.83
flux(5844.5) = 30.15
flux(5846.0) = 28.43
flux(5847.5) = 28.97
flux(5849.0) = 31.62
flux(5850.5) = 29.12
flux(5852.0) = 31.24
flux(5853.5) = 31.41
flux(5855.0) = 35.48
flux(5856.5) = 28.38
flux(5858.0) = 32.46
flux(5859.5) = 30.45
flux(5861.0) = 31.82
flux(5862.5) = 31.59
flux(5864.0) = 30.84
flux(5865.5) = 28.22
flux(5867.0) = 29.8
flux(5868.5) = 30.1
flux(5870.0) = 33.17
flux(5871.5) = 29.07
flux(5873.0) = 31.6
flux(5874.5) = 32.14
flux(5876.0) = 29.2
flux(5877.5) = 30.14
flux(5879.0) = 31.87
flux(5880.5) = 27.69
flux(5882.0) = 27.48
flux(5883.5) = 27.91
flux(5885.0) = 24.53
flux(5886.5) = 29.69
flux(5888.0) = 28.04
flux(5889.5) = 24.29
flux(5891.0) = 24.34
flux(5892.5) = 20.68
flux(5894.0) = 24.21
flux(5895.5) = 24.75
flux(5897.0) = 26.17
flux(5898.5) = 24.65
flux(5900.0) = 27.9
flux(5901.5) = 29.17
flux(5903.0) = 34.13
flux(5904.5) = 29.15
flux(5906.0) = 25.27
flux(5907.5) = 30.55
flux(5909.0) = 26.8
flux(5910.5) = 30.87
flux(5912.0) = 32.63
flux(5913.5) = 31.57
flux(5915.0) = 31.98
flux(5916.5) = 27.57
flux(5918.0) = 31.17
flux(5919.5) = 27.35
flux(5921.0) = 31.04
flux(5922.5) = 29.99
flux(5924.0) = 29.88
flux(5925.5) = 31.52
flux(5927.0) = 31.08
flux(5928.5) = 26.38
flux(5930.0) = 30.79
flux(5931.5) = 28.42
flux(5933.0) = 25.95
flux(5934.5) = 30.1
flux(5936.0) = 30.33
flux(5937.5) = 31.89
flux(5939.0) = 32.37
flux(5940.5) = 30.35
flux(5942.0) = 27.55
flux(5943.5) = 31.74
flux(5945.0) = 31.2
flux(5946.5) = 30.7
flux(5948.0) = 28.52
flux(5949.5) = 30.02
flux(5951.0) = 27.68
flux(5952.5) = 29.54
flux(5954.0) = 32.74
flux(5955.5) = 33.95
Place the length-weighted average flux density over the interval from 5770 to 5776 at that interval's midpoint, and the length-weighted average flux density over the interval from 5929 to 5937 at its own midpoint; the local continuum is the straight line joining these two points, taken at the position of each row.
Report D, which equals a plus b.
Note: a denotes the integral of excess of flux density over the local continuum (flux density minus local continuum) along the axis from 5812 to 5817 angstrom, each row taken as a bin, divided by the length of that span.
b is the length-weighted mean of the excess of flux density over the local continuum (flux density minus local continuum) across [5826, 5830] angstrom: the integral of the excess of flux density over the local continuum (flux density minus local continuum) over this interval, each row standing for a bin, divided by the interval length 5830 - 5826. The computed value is 3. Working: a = 0.4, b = 2.3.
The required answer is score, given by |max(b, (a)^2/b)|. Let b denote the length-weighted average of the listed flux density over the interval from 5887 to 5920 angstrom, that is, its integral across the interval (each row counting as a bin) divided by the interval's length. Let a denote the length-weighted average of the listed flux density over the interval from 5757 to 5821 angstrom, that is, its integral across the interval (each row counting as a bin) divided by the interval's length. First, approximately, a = 31.0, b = 28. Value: 34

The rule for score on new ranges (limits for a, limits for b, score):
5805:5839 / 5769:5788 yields 35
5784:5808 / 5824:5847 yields 33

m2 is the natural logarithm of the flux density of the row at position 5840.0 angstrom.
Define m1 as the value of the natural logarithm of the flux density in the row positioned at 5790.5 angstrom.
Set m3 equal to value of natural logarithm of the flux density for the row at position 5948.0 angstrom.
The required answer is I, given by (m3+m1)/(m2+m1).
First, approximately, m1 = 3.39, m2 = 3.47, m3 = 3.35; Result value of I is 0.98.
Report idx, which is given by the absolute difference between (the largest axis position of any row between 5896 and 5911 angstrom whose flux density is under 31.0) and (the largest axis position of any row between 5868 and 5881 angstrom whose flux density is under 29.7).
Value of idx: 30.0 angstrom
